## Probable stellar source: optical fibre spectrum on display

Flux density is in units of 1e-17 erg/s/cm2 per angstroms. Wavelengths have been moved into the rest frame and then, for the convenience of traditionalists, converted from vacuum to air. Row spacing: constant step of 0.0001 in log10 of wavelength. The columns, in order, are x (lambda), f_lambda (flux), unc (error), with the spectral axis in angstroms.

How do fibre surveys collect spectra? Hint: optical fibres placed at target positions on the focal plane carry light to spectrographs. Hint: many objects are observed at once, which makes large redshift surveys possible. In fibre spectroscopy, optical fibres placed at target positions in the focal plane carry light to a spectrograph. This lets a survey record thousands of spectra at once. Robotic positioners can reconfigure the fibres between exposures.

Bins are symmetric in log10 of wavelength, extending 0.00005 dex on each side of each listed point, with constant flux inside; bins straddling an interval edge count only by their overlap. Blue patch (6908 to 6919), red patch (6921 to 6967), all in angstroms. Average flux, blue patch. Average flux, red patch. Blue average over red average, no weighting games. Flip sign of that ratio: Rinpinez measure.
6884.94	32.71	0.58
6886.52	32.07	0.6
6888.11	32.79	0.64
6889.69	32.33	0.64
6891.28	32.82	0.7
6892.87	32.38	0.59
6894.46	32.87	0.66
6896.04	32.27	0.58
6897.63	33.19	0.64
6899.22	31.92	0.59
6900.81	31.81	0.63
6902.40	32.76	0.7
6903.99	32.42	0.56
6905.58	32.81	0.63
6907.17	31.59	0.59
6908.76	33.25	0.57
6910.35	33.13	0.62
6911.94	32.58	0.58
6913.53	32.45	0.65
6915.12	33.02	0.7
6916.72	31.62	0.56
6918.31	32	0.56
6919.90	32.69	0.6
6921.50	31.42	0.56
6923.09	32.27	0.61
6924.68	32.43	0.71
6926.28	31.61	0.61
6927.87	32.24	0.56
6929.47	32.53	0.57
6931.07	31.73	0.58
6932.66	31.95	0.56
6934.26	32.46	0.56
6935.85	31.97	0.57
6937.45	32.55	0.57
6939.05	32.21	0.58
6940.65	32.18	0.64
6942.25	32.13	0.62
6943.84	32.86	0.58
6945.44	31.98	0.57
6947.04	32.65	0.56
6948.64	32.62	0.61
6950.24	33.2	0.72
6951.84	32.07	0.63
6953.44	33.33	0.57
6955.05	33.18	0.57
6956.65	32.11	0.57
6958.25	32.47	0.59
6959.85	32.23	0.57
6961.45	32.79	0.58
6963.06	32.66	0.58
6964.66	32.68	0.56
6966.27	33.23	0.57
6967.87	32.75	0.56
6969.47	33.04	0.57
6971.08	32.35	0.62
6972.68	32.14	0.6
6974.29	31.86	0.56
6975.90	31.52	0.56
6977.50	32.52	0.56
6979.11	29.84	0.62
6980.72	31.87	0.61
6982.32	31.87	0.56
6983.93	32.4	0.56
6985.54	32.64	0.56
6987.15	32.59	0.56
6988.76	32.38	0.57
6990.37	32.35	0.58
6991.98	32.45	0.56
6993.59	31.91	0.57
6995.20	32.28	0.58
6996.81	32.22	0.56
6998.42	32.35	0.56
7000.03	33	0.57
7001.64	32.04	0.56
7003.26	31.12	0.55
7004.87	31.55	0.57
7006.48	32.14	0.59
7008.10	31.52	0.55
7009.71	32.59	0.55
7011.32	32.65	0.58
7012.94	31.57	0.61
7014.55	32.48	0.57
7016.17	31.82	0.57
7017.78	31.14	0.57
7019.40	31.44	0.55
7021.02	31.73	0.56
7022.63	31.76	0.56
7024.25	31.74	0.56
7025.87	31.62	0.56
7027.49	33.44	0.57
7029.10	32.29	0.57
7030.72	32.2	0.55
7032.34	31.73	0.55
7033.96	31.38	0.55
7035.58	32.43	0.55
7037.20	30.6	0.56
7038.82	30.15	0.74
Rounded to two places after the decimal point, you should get -1.01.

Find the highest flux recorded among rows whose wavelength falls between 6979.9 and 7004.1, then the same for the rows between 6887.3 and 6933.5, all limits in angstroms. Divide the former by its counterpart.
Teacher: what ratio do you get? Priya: 0.99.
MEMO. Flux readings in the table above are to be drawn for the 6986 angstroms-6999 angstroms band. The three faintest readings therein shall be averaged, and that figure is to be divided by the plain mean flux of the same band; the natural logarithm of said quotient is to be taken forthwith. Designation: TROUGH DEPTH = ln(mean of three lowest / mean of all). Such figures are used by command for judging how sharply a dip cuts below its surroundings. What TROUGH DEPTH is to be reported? -0.006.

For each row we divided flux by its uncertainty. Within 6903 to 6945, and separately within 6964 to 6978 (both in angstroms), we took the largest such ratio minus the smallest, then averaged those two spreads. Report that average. 9.5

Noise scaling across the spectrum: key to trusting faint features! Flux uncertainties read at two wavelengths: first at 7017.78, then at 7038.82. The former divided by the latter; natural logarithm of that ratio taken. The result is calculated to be -0.261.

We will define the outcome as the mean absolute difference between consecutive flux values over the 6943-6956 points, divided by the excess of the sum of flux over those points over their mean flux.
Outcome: 0.0029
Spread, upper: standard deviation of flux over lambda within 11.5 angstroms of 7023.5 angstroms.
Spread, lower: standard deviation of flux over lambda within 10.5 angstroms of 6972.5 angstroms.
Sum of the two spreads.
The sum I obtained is 1.4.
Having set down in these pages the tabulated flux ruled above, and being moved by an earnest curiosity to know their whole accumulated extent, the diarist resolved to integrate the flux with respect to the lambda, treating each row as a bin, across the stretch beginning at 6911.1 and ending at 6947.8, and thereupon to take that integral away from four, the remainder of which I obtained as -1179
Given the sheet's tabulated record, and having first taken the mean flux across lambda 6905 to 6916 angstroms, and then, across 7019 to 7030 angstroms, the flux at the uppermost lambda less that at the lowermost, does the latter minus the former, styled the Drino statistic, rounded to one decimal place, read -31.8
